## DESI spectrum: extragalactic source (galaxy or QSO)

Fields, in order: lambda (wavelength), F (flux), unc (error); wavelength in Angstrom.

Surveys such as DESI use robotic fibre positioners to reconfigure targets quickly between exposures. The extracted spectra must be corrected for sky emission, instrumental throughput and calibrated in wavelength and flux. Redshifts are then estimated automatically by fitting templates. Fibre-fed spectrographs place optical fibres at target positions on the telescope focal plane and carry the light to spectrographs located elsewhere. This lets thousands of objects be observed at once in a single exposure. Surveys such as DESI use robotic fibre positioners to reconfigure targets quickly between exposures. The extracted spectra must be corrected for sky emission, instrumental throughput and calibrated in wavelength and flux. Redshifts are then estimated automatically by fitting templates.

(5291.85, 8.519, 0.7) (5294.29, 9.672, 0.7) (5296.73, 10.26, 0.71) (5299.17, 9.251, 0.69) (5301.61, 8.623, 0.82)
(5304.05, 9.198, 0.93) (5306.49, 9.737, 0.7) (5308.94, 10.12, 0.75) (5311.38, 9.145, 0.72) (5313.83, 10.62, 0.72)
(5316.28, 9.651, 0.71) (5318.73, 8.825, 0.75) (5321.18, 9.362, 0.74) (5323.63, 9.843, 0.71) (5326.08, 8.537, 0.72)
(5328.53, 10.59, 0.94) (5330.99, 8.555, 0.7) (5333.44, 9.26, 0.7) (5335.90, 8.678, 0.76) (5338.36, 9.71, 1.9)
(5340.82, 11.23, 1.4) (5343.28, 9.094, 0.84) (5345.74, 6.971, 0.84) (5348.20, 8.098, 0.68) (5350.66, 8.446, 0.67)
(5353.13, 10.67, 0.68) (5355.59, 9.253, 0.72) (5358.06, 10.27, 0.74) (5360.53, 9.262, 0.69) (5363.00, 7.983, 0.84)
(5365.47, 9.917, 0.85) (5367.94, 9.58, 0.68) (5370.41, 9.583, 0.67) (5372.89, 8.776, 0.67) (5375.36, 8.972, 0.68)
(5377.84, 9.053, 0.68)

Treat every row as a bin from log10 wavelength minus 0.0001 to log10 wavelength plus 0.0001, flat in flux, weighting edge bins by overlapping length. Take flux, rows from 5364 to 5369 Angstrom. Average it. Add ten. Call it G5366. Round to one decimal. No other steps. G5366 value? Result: 19.7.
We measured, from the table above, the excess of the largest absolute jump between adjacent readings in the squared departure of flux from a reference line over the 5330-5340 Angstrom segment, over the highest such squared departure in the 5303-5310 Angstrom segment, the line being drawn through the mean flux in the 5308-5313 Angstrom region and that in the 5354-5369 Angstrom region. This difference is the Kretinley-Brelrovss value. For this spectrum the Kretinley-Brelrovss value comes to 0.7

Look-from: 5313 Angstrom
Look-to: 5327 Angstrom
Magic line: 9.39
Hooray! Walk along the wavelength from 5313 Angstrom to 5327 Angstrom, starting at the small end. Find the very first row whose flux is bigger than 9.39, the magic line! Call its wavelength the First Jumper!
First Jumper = 5313.83 Angstrom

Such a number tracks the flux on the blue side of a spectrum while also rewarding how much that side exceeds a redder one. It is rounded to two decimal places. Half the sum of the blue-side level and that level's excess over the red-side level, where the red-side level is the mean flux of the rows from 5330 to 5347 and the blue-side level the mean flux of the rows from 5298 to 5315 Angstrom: 4.99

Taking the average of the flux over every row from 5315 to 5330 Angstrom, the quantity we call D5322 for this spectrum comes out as 9.5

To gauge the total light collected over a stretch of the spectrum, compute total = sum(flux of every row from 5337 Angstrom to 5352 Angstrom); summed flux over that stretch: 53.5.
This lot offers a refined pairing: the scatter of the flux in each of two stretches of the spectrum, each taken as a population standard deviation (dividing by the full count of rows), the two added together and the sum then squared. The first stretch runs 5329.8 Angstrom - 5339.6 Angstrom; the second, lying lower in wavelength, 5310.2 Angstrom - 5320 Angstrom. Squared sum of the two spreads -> 1.3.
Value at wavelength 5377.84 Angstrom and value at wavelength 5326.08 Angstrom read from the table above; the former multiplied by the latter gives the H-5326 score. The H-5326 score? 77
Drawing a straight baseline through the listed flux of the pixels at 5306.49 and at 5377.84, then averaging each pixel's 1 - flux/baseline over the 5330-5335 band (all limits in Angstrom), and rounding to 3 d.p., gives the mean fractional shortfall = 0.061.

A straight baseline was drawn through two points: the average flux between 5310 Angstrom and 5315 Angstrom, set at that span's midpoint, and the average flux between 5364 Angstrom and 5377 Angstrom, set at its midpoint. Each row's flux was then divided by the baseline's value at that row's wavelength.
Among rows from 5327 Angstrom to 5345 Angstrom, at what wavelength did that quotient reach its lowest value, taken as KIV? 5330.99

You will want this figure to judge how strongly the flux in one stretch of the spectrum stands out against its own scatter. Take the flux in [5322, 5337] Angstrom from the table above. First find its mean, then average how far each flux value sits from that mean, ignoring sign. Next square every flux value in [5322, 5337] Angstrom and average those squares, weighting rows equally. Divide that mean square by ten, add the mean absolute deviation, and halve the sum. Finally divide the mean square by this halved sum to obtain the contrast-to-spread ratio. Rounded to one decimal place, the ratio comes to 18.6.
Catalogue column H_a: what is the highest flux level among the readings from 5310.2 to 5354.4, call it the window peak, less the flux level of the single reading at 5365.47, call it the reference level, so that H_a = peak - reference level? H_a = 1.3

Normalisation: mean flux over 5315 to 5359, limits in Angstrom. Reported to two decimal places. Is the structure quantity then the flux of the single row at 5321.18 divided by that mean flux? 1.01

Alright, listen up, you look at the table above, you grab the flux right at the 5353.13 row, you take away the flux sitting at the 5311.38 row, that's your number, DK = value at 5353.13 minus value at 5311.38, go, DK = 1.5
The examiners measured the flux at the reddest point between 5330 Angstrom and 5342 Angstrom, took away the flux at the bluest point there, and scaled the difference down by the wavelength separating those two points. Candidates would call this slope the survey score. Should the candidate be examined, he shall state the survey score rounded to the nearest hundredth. 0.27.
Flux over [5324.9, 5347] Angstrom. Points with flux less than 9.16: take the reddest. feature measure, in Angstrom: 5345.74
